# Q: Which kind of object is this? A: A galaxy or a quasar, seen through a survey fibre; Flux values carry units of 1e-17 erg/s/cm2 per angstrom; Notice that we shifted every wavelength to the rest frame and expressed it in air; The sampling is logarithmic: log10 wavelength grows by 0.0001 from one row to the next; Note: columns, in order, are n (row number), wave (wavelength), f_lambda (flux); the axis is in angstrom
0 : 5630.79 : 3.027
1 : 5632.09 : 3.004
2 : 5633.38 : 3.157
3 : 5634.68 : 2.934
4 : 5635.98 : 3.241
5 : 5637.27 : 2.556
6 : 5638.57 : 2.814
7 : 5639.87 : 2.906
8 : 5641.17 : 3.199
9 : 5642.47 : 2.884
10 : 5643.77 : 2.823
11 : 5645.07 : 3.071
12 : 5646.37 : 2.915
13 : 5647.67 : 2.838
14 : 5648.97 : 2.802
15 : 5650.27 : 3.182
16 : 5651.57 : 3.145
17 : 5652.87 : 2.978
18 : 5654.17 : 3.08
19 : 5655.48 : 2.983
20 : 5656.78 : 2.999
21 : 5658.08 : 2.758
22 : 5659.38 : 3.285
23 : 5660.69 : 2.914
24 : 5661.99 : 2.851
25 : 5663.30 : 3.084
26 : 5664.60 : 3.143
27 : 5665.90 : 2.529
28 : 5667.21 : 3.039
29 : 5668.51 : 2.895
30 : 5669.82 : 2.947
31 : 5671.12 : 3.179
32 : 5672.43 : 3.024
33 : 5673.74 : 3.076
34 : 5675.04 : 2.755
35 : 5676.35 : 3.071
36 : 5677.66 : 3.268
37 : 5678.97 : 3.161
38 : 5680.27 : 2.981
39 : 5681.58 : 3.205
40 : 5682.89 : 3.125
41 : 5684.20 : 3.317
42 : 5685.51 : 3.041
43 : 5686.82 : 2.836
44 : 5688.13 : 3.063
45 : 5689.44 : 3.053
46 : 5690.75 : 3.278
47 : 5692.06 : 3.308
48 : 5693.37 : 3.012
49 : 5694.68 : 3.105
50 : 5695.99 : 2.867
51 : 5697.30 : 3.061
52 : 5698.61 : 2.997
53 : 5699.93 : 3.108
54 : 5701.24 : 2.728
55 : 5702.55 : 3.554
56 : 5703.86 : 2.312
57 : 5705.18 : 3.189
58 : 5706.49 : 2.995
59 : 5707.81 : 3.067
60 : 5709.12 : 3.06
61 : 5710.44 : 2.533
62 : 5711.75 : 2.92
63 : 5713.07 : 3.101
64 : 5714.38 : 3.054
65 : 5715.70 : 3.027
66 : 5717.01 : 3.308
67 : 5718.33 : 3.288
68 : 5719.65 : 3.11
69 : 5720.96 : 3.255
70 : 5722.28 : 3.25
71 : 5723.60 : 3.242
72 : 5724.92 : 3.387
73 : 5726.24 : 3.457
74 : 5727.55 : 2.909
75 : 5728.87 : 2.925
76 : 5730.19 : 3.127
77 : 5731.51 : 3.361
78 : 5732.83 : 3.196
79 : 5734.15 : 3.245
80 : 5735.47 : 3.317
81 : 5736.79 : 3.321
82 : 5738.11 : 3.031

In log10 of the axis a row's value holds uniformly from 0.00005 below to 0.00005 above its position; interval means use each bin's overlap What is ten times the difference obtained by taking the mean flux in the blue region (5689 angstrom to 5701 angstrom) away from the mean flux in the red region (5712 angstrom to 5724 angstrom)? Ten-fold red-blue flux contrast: 0.9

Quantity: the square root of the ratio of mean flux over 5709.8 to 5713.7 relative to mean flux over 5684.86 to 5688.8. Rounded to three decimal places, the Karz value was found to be 0.978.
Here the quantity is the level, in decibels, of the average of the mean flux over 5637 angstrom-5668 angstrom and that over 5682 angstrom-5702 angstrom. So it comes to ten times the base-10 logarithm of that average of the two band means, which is 4.78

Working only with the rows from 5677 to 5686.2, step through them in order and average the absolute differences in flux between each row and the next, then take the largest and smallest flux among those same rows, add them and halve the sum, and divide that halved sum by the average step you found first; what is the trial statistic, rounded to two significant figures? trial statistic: 18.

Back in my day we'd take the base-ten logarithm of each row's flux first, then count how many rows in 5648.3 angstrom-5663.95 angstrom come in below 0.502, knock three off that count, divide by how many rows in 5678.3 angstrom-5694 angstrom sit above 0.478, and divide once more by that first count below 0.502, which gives 0.070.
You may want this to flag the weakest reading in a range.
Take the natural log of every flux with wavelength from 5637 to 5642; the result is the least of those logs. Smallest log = 0.94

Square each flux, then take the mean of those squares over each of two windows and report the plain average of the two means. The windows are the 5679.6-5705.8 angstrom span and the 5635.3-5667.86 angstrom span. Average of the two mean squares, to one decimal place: 9.1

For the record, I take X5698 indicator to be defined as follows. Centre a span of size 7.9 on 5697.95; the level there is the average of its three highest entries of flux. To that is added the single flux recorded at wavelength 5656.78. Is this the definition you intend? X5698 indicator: 6.09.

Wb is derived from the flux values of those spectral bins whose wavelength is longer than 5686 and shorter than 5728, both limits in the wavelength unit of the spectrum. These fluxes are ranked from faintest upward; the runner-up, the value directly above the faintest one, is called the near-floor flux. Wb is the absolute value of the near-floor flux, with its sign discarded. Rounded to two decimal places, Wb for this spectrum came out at 2.53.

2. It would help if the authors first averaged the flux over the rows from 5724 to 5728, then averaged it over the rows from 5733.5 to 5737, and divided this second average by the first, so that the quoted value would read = 1.01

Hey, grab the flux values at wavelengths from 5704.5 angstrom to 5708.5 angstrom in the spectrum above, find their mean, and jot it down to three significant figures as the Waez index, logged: 3.08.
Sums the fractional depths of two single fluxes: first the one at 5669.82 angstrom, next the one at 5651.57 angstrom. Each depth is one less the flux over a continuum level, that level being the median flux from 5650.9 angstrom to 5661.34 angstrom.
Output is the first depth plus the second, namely -0.037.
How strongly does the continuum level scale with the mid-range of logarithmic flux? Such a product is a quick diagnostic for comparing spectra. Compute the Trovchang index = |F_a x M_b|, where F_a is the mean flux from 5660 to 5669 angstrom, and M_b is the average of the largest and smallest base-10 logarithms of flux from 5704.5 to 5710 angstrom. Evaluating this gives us 1.43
